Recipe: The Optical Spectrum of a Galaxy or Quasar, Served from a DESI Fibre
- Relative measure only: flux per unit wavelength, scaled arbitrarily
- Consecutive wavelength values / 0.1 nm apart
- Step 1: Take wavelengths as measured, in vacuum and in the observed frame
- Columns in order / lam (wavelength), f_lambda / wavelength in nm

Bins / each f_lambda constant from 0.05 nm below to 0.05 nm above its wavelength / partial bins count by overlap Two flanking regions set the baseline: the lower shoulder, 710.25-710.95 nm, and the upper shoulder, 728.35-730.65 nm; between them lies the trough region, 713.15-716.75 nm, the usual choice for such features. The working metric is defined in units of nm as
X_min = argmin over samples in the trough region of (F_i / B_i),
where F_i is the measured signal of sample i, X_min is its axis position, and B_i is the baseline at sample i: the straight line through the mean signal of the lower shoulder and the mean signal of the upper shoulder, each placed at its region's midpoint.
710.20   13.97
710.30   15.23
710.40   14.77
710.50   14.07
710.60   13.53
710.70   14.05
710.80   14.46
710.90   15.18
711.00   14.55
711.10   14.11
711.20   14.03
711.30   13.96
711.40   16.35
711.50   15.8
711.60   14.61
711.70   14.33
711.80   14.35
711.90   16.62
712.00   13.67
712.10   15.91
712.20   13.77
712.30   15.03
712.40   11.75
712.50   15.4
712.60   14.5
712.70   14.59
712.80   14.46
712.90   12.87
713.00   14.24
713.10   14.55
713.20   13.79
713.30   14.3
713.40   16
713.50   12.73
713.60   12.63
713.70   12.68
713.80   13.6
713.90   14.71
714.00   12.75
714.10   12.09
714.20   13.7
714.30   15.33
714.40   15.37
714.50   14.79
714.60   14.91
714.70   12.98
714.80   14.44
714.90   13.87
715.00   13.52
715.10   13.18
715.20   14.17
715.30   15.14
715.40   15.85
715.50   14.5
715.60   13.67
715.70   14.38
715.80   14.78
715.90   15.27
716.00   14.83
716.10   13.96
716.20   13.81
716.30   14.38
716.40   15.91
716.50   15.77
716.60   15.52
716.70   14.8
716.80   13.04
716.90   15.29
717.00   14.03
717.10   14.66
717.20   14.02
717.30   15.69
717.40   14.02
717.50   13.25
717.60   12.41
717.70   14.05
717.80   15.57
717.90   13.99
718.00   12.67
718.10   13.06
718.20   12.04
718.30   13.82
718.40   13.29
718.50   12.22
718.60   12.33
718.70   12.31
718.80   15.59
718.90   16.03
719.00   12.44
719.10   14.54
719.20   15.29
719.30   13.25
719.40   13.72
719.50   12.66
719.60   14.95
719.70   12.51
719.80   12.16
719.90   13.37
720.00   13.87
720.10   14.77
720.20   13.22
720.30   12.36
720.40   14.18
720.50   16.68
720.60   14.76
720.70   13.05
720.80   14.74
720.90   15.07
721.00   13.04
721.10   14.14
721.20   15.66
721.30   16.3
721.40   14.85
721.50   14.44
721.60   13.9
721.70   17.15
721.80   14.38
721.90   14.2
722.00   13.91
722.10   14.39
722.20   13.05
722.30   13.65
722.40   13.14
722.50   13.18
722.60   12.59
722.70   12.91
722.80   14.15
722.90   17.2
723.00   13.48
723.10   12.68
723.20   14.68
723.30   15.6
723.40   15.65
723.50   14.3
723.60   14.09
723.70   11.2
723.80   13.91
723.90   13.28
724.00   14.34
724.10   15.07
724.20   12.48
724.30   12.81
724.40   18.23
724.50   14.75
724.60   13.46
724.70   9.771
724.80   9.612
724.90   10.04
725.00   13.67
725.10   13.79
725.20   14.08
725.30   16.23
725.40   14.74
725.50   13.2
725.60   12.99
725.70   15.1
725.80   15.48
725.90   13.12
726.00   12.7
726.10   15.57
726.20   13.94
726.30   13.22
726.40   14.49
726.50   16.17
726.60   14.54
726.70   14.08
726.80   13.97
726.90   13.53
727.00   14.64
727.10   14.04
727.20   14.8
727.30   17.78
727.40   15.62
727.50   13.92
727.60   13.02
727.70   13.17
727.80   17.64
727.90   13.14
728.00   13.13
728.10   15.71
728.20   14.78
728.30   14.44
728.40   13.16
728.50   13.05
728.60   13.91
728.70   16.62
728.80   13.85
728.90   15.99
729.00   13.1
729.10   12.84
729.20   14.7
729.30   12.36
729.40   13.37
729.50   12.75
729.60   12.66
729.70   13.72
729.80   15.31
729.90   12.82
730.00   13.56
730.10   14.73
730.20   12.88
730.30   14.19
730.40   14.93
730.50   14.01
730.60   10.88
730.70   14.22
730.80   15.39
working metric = 714.10 nm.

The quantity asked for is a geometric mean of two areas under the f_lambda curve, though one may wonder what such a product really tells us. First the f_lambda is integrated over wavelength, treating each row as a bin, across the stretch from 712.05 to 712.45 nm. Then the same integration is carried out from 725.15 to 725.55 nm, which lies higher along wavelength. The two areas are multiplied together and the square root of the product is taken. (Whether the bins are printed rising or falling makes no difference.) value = 5.73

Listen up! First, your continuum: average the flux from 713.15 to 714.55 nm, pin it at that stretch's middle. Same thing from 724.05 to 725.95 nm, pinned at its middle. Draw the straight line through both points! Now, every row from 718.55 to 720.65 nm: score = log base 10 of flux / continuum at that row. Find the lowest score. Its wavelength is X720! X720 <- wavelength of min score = 719.80 nm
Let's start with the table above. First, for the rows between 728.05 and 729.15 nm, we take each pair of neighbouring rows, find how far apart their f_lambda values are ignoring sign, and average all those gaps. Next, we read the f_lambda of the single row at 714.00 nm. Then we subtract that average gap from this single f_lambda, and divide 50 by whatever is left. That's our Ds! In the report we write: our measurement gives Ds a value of 4.42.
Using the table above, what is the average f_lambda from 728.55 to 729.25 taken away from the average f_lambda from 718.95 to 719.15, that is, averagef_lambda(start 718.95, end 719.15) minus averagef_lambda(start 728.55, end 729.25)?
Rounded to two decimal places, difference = -0.94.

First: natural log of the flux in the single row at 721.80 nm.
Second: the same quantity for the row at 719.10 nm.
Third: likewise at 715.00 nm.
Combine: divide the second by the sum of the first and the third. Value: 0.508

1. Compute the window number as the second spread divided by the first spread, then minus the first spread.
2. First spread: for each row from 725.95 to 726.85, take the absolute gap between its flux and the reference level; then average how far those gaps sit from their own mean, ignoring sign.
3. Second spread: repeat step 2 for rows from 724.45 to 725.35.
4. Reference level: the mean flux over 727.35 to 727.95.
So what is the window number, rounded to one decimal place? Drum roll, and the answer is 2.4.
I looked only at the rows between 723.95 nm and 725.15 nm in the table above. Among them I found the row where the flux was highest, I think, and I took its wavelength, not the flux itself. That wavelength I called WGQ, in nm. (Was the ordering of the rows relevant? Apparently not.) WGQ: 724.40 nm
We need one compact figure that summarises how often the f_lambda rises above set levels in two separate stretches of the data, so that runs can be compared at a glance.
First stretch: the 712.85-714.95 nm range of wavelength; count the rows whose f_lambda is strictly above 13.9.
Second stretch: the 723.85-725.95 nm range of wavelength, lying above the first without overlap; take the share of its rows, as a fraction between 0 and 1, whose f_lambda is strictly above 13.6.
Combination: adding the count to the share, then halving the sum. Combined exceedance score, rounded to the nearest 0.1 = 5.3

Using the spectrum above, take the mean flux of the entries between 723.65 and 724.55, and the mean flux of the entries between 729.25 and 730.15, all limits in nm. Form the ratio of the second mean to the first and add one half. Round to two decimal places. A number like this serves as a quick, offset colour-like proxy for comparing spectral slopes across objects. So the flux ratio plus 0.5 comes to 1.46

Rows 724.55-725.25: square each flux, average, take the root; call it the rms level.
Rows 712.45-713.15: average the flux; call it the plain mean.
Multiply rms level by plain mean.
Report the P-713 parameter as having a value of 176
